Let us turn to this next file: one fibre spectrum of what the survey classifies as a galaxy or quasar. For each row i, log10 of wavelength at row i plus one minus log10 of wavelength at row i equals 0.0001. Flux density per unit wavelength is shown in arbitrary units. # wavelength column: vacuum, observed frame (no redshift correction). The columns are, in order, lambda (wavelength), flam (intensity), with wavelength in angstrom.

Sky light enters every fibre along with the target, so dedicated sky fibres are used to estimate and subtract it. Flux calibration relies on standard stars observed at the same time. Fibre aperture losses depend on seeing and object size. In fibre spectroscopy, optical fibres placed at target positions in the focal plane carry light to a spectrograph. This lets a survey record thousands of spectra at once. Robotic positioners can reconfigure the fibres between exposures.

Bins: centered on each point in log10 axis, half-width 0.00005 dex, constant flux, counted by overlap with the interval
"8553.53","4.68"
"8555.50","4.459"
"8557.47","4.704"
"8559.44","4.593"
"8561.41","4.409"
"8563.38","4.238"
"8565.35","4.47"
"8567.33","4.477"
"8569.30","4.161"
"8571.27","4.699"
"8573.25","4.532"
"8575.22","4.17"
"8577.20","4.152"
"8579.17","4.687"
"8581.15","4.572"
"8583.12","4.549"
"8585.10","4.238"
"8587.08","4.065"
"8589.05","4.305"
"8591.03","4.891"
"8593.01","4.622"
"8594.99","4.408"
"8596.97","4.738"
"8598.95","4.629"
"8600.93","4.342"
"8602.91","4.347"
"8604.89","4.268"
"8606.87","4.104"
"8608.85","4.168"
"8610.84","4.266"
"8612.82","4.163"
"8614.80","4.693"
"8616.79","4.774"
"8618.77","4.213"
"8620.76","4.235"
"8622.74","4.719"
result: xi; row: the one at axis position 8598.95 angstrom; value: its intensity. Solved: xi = 4.629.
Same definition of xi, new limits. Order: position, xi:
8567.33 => 4.477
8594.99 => 4.408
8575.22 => 4.17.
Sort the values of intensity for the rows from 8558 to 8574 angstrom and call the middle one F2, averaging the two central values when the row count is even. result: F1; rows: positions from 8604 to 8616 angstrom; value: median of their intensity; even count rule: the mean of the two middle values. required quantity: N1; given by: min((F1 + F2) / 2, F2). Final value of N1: 4.35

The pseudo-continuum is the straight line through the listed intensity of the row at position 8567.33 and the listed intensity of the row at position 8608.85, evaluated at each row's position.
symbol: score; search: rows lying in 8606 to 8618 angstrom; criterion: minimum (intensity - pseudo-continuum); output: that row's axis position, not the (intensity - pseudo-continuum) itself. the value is 8606.87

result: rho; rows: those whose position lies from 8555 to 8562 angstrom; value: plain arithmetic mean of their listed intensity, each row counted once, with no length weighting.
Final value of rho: 4.54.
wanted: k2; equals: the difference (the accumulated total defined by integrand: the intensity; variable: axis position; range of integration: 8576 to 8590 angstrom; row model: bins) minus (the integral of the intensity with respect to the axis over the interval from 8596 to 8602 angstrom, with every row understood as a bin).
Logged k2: 34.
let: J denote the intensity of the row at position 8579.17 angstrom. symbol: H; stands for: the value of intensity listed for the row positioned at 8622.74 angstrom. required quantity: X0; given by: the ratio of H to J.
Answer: 1.01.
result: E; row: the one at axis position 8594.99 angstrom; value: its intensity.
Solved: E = 4.408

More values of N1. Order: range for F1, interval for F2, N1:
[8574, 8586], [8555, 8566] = 4.43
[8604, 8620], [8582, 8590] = 4.26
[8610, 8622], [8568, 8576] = 4.30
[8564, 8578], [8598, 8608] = 4.34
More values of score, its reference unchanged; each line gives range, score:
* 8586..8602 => 8587.08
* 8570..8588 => 8587.08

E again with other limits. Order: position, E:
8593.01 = 4.622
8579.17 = 4.687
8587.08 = 4.065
